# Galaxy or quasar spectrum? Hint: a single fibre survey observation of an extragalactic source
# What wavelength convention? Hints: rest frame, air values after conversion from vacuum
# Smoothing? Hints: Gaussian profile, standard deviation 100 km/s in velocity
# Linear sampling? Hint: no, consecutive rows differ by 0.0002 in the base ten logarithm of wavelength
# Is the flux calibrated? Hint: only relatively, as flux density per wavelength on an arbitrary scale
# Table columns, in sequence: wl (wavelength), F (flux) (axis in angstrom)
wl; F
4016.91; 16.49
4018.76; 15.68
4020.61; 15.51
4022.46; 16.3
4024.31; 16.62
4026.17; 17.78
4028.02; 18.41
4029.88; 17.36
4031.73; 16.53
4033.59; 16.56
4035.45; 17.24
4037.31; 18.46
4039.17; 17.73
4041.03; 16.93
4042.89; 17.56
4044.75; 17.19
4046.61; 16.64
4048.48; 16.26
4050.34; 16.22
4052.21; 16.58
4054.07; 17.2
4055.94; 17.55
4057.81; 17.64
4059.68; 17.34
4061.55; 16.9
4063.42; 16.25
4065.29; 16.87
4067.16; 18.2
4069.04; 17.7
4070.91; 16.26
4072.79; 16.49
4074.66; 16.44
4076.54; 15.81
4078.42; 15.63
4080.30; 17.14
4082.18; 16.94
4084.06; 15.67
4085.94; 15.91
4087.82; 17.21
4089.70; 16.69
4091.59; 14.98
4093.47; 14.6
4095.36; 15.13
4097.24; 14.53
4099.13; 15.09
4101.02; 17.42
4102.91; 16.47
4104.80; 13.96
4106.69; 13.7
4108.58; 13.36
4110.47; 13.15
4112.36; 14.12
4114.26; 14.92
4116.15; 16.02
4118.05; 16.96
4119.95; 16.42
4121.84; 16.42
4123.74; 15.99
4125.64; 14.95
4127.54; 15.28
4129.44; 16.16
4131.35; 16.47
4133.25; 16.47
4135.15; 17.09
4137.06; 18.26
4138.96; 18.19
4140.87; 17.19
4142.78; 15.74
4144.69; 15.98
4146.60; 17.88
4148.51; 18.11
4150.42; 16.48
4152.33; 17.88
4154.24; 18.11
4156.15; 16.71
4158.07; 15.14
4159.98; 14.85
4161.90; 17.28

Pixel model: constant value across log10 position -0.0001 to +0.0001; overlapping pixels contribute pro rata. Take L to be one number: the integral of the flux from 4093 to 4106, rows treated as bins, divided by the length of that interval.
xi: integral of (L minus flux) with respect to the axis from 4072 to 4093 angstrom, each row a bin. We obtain -19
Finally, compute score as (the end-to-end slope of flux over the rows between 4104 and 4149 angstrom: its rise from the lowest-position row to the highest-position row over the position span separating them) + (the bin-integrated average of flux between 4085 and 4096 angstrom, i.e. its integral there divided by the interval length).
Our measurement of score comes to 15.9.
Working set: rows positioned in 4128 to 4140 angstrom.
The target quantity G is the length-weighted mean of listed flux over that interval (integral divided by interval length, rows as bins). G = 17.0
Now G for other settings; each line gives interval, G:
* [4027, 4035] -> 17.2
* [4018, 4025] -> 16.0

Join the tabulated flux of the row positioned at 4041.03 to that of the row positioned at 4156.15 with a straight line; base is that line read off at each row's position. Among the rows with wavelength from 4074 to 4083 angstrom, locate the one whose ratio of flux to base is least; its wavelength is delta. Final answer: 4078.42 angstrom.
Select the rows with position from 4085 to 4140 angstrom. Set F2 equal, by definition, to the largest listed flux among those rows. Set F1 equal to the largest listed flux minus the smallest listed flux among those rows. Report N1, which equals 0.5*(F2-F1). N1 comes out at 6.6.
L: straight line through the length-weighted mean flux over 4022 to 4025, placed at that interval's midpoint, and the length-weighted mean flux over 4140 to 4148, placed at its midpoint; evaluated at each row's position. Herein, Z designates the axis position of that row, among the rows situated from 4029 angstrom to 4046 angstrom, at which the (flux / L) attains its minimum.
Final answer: 4031.73 angstrom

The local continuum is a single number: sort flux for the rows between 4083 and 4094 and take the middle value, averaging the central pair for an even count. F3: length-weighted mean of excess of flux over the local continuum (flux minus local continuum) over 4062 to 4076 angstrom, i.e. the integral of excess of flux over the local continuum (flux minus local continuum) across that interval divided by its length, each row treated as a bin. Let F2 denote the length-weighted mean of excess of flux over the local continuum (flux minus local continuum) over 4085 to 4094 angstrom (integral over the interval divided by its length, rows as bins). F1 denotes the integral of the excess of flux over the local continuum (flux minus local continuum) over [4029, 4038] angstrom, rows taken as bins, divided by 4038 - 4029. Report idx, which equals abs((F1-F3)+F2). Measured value 0.49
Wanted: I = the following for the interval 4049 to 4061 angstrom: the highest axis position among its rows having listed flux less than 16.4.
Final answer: 4050.34 angstrom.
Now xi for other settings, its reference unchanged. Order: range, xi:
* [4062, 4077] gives -22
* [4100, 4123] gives 1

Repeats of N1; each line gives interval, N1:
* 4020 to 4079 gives 7.8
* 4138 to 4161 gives 7.4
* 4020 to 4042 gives 7.8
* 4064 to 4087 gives 7.8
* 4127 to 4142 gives 7.6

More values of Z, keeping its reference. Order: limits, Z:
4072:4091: 4078.42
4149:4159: 4158.07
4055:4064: 4063.42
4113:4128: 4114.26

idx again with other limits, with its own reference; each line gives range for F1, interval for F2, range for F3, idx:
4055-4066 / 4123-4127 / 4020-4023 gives 0.83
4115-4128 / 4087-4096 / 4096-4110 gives 1.07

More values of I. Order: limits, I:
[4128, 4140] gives 4129.44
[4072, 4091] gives 4085.94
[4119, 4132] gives 4129.44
